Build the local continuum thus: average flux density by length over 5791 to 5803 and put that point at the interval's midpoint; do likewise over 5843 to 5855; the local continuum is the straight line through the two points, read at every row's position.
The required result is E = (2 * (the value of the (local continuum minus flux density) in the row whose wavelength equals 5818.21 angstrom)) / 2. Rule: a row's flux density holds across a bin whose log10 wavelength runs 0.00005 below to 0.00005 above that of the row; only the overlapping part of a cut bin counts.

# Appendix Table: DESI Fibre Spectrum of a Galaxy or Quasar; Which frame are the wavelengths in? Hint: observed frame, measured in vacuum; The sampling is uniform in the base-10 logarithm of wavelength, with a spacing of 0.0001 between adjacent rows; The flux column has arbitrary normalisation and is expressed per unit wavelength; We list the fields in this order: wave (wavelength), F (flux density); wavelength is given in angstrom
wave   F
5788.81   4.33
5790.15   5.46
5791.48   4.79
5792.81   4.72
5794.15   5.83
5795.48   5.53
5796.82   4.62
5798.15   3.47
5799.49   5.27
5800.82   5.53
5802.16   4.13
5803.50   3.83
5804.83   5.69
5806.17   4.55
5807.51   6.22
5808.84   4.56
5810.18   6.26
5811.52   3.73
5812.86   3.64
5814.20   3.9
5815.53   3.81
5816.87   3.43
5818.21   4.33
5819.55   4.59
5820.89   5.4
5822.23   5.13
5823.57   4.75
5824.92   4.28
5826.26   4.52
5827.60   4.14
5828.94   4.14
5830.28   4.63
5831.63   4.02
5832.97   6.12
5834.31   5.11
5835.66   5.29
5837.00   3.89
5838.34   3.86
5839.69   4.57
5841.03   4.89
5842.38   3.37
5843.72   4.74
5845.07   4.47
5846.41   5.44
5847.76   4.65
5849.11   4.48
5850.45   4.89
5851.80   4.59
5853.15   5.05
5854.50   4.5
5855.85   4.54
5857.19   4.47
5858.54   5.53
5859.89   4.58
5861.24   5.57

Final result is 0.49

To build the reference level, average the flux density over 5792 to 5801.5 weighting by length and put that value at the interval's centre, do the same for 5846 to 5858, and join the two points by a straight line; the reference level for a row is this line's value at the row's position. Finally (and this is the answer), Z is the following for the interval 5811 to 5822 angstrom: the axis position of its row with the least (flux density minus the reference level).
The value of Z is 5816.87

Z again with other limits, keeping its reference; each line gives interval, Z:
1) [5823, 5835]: 5831.63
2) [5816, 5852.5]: 5816.87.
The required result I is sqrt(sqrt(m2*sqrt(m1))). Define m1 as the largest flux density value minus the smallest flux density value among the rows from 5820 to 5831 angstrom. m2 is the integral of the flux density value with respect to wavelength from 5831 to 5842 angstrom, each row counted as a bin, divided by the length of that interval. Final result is 1.51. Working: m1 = 1.3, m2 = 4.7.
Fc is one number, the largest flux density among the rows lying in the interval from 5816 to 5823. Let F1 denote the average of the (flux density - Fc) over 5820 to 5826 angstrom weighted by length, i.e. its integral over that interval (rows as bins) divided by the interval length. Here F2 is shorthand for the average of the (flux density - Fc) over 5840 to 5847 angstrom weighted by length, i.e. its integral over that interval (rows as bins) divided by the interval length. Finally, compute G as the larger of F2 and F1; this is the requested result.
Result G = -0.55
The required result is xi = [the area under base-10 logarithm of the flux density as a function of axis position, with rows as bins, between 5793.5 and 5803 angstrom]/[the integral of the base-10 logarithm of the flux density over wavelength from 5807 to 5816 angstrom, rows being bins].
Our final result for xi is 1.11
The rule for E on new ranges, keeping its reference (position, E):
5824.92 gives 0.52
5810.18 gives -1.43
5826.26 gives 0.28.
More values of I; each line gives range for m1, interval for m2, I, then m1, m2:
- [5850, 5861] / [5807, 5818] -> 1.46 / 1.1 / 4.4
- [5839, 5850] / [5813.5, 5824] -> 1.59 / 2.1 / 4.4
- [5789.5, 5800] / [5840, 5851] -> 1.63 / 2.4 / 4.6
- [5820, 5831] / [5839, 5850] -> 1.51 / 1.3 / 4.6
